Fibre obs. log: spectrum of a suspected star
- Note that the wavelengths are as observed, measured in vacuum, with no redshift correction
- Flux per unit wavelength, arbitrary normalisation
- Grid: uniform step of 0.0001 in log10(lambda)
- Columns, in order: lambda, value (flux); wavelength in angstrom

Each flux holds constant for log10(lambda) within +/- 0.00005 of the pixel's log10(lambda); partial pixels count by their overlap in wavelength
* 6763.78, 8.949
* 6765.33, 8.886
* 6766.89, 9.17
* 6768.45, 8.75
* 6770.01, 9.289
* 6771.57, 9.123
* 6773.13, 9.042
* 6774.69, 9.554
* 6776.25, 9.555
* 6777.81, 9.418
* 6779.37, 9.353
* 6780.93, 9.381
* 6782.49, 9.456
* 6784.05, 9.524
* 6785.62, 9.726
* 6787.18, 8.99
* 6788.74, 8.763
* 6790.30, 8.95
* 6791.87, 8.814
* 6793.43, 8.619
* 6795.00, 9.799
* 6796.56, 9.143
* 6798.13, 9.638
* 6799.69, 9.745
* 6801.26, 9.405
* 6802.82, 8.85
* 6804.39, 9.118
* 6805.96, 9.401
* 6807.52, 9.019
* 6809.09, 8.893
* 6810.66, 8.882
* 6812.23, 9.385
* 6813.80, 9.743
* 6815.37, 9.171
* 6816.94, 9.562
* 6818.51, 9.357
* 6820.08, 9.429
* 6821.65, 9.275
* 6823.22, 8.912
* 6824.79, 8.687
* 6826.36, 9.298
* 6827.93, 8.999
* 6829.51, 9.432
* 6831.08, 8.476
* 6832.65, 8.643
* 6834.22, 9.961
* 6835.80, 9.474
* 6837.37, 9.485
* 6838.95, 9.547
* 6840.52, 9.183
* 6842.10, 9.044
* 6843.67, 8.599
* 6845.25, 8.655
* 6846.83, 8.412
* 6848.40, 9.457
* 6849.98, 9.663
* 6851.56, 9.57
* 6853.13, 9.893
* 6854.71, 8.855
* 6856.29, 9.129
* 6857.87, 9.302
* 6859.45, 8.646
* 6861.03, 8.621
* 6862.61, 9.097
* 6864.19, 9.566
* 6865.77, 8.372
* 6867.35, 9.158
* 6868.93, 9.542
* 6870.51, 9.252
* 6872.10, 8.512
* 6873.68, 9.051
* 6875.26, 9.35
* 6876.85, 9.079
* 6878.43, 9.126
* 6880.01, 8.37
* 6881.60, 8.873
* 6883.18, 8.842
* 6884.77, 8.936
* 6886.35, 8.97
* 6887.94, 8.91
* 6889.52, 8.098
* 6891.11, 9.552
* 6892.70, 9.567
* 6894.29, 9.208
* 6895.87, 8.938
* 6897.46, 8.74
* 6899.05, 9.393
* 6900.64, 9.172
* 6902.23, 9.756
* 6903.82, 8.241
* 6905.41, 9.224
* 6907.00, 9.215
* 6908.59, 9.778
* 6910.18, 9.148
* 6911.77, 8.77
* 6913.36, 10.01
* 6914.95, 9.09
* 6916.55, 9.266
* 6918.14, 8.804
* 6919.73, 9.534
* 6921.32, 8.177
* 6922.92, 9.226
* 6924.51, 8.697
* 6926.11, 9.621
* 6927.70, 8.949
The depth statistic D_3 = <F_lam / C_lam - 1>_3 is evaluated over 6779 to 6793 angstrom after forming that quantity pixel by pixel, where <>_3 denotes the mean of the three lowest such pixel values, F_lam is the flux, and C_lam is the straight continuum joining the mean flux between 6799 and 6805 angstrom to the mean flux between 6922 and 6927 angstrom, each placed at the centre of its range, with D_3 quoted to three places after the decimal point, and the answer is -0.048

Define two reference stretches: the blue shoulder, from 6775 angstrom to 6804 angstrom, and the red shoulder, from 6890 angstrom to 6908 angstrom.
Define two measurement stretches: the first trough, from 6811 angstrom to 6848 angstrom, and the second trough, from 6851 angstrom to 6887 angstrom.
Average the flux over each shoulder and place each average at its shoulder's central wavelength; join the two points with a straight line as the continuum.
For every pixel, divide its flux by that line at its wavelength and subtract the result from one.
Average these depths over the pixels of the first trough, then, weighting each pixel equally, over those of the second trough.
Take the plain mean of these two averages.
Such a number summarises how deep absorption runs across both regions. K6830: 0.013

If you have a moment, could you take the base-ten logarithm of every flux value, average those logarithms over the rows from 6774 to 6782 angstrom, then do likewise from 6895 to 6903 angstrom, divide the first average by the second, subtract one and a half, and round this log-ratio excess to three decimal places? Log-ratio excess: -0.487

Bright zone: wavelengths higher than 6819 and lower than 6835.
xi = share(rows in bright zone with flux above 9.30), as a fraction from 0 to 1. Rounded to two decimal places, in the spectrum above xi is 0.30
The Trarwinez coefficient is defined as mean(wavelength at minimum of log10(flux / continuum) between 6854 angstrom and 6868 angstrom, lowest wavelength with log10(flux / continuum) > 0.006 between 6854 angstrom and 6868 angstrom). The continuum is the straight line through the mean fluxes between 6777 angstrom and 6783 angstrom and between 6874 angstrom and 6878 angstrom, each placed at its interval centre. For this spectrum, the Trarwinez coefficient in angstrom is 6865.0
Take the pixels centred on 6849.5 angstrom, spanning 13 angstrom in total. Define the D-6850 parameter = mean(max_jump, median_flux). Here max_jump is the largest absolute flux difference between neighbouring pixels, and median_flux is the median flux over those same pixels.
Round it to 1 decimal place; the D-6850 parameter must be 5.1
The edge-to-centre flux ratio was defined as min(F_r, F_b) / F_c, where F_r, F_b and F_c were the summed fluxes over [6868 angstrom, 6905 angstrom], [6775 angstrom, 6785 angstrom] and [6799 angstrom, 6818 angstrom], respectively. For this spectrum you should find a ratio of 0.5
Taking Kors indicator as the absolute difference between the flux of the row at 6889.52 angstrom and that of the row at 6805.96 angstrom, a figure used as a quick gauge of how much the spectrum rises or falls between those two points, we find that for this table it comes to 1.3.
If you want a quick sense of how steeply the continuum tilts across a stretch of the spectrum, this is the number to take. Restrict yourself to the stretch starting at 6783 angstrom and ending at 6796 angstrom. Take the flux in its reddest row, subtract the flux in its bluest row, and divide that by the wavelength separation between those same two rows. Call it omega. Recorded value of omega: 0.025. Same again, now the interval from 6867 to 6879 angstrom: -0.003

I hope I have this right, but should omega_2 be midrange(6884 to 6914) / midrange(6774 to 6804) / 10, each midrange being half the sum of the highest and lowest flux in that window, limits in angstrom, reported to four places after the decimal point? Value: 0.0983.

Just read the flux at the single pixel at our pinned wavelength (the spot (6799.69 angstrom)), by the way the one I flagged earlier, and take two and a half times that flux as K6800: 24.4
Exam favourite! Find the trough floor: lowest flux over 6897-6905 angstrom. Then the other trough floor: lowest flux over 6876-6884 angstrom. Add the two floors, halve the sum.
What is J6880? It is 8.31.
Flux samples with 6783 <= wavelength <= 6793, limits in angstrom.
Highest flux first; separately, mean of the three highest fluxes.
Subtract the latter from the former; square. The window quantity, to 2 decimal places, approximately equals 0.10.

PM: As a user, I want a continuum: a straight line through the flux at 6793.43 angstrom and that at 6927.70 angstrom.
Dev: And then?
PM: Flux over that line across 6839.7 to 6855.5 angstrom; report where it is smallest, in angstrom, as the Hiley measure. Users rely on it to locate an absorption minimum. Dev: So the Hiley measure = 6846.83 angstrom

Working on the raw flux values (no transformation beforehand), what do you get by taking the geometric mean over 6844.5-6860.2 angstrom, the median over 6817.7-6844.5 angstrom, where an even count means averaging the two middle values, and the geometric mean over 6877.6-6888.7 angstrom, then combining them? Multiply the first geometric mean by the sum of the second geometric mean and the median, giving 166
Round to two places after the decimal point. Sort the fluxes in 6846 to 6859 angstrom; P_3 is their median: 9.38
